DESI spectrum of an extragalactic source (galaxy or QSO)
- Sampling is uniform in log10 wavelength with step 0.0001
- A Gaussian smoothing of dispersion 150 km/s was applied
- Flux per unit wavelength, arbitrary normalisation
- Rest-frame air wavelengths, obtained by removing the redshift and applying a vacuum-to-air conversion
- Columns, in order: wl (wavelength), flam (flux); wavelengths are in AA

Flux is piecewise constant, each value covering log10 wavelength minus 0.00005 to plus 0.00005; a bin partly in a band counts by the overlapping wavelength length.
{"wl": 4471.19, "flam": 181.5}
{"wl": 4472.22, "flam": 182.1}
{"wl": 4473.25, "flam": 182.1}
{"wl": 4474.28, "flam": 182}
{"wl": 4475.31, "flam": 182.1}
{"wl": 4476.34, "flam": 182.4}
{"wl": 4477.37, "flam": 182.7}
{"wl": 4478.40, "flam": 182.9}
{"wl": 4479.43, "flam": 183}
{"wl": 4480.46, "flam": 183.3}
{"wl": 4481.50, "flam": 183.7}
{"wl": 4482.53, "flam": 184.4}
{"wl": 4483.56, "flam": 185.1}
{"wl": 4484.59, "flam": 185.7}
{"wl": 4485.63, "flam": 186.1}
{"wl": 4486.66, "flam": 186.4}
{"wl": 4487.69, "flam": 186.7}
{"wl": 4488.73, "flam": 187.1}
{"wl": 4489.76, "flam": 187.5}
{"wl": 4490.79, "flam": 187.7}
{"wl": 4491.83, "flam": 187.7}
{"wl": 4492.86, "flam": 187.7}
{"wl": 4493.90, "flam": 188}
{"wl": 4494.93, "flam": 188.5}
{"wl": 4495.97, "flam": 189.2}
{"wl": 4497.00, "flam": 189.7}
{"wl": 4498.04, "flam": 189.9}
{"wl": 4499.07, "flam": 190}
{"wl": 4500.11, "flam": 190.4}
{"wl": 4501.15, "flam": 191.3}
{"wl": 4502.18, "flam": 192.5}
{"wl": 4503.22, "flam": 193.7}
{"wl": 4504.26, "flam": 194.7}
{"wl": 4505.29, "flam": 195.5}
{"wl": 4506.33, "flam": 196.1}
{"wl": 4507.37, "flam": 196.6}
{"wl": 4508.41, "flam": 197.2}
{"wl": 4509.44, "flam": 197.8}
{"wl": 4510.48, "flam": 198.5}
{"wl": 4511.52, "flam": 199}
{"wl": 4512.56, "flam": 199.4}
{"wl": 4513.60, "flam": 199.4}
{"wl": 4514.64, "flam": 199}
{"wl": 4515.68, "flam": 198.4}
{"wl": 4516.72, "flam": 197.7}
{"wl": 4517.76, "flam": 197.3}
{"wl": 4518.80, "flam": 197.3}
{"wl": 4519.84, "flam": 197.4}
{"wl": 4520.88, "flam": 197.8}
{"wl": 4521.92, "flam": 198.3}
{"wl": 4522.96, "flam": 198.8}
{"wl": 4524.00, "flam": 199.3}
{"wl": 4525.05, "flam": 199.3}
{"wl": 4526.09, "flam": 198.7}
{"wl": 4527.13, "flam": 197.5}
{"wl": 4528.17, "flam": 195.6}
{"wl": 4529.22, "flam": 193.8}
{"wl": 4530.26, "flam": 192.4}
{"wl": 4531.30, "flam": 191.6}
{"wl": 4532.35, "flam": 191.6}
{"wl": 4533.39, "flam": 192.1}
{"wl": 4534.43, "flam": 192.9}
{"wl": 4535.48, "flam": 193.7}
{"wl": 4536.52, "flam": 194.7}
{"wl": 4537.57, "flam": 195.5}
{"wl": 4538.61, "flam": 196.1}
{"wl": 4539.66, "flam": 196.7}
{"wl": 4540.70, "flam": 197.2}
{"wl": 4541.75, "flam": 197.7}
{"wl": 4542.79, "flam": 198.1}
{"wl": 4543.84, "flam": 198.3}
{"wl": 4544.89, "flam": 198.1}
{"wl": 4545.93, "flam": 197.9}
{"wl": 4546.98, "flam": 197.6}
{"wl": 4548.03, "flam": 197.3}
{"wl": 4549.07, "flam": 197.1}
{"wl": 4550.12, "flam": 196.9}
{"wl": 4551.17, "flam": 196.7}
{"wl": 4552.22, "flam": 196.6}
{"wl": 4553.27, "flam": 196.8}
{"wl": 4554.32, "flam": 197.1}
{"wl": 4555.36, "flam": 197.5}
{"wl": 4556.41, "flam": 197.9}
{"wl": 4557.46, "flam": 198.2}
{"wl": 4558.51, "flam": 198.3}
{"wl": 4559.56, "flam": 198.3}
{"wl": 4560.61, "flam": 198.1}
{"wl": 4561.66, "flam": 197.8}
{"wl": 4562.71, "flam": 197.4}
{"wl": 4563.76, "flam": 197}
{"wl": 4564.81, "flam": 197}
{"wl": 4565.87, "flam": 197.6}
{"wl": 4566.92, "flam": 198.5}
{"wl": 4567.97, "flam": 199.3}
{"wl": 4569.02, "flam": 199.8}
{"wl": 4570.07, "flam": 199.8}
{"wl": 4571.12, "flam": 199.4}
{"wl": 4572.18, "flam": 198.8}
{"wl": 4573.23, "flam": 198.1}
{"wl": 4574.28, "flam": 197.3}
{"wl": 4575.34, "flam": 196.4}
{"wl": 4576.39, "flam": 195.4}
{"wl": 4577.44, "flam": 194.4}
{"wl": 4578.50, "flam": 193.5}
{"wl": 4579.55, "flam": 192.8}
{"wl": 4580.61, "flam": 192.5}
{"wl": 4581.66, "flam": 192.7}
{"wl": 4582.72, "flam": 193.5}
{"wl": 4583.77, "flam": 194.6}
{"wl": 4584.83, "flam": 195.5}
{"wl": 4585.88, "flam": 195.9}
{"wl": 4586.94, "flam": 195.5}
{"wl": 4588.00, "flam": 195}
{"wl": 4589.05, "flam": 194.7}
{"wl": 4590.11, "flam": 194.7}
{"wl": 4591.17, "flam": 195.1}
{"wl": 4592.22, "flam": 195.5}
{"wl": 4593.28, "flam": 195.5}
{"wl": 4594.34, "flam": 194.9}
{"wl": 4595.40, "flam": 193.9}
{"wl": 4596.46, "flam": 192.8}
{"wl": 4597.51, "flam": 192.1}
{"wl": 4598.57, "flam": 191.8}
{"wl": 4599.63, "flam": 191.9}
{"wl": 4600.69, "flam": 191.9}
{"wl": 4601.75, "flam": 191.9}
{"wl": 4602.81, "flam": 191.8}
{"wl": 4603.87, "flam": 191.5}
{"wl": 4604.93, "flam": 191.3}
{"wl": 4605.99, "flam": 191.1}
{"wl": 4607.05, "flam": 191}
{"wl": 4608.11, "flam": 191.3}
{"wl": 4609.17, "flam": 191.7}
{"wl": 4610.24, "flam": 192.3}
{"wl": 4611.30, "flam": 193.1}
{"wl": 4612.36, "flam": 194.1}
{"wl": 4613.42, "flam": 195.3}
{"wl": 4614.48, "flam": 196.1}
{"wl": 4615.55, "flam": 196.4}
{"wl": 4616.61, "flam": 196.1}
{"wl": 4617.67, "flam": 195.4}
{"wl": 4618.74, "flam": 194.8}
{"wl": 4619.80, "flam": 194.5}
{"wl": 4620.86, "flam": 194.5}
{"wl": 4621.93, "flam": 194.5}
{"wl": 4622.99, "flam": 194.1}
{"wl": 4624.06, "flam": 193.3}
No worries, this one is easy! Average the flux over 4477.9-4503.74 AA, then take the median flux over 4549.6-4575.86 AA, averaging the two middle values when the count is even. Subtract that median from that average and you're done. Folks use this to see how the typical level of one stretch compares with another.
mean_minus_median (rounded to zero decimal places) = -10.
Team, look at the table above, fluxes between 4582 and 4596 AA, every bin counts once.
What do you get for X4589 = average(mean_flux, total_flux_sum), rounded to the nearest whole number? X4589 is 1365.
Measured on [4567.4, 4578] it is 1088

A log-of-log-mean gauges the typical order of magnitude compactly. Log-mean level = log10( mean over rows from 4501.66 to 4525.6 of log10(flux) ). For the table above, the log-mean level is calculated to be 0.361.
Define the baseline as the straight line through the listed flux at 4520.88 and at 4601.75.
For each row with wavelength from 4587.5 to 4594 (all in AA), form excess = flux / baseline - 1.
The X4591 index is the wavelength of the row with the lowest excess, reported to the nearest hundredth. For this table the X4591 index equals 4589.05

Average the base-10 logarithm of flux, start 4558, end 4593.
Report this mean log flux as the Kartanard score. 2.29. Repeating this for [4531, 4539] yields 2.29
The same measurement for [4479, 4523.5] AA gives 2.28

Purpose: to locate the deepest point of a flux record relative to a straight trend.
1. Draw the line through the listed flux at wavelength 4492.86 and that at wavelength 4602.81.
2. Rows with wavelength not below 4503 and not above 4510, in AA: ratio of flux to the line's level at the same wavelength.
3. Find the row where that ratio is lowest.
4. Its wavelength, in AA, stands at 4503.22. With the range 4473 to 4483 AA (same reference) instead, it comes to 4474.28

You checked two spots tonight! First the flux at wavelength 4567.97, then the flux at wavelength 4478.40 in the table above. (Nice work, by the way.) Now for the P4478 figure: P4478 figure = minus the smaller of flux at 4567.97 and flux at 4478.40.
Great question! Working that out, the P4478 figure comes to -183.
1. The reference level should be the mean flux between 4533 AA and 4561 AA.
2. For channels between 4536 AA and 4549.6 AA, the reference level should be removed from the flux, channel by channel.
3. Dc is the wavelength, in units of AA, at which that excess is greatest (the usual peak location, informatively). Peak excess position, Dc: 4543.84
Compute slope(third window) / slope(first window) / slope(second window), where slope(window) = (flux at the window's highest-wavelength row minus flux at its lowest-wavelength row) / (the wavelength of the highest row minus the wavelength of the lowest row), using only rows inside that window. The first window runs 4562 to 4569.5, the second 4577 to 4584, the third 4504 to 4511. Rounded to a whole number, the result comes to 51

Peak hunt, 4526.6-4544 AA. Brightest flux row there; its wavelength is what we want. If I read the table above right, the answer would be 4543.84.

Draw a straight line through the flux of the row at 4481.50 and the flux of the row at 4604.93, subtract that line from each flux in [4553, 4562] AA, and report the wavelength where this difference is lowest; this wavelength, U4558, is 4553.27 AA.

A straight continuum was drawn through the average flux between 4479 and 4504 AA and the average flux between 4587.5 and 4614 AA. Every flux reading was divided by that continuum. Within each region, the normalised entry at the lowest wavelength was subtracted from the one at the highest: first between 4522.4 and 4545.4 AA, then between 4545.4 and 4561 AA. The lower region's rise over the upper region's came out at 3.4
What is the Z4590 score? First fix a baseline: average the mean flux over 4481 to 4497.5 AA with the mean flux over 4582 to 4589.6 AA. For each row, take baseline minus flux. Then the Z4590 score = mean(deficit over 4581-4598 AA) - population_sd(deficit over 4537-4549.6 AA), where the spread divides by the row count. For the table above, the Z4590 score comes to -4.4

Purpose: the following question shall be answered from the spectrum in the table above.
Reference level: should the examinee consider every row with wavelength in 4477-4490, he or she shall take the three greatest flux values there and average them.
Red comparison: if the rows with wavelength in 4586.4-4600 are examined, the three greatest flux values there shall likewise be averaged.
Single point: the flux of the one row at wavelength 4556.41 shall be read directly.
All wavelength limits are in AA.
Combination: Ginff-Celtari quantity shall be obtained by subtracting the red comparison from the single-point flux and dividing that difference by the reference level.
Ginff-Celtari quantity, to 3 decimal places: 0.013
